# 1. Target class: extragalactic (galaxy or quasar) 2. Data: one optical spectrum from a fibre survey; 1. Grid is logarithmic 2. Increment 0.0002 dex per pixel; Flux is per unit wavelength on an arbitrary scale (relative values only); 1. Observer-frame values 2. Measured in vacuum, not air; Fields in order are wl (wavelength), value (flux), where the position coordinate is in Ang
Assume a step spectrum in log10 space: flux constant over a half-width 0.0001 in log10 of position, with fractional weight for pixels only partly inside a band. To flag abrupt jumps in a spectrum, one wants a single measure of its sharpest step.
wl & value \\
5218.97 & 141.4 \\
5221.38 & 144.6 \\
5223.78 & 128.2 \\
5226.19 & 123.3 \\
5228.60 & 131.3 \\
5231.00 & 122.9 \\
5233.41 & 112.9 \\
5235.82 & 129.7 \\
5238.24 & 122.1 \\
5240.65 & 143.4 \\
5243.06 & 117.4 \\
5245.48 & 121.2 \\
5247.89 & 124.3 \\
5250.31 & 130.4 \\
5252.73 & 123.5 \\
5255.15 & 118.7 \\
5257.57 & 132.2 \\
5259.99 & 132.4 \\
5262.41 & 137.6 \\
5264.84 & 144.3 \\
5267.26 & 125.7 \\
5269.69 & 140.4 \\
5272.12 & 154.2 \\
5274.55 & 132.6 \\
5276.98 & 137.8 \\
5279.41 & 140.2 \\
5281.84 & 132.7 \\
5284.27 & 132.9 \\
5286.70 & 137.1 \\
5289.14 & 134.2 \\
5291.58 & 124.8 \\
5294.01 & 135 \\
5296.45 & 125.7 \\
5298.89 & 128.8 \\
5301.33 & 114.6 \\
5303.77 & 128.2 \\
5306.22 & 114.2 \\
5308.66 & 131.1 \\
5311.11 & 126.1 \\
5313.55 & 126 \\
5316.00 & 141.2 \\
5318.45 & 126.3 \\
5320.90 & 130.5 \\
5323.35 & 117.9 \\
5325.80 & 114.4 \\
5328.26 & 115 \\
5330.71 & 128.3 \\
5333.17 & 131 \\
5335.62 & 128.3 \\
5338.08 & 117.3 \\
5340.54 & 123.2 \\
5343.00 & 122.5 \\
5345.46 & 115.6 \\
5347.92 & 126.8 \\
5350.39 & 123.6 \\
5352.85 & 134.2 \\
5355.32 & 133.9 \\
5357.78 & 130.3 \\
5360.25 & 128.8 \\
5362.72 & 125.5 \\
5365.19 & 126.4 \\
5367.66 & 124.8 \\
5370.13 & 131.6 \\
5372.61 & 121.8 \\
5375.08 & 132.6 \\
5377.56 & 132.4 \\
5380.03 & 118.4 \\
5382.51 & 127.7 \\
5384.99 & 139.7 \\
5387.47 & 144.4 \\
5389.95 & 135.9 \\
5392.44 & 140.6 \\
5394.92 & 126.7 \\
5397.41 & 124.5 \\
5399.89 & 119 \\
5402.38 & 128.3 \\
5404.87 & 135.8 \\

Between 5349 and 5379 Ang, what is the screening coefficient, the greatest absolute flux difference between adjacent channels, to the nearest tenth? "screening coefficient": 10.8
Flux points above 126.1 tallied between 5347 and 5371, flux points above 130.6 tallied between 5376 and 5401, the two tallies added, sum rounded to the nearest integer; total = 12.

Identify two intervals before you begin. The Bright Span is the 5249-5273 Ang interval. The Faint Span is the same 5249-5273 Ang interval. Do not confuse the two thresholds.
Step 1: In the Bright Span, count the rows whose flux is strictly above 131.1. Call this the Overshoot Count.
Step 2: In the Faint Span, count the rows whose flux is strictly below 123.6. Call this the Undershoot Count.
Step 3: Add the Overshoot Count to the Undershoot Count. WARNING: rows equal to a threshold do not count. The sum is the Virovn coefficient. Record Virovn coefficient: 8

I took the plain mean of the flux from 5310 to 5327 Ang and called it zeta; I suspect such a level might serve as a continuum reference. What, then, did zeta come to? 126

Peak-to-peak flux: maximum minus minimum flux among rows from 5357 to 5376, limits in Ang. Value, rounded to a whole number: 11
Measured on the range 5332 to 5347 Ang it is 15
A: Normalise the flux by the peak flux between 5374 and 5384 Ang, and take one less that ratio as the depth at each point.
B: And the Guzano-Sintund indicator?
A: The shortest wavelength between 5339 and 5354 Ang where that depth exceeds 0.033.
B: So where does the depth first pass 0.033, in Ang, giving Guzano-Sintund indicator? 5340.54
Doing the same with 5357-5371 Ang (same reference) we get 5362.72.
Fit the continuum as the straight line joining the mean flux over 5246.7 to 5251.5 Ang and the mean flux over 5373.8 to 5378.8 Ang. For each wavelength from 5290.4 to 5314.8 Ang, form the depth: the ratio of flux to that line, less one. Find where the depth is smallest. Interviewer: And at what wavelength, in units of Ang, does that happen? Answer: 5306.22 Ang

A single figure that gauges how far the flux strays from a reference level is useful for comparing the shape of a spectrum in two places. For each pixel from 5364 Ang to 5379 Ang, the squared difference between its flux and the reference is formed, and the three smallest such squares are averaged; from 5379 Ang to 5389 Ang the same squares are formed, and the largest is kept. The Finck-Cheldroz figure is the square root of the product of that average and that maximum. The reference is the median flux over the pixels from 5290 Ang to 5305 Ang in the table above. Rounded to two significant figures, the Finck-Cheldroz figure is 52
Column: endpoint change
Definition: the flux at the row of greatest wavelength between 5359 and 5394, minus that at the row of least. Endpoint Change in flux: 12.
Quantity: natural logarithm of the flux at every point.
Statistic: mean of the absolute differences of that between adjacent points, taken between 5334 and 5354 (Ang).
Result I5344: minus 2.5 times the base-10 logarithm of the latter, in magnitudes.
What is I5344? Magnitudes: 3.10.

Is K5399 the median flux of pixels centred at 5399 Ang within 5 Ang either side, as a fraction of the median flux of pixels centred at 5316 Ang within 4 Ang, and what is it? 0.99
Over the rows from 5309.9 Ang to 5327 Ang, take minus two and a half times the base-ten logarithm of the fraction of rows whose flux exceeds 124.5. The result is 0.4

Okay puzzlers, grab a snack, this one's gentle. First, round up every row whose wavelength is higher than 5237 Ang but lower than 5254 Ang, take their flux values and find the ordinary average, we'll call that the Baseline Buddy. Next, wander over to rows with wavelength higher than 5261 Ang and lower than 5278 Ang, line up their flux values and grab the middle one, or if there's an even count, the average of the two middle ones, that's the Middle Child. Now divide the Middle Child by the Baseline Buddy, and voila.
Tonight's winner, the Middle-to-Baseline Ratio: 1.09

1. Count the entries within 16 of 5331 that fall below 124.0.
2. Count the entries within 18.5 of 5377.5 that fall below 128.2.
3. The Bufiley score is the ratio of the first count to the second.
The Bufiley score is 1.0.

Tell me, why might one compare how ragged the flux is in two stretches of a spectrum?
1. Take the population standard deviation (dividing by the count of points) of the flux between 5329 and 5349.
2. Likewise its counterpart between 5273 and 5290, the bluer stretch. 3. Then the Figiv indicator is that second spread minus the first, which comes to -2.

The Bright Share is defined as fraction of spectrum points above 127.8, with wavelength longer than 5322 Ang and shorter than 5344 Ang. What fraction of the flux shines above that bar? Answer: 0.33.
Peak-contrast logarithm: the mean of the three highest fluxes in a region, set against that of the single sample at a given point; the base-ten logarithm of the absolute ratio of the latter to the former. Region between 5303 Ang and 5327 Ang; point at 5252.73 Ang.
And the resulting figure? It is -0.04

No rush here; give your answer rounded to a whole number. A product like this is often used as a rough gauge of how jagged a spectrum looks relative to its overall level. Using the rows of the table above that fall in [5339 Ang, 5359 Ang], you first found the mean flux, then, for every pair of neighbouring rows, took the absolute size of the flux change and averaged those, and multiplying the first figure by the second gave 658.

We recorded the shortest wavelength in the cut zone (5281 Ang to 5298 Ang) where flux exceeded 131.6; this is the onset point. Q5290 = 5281.84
